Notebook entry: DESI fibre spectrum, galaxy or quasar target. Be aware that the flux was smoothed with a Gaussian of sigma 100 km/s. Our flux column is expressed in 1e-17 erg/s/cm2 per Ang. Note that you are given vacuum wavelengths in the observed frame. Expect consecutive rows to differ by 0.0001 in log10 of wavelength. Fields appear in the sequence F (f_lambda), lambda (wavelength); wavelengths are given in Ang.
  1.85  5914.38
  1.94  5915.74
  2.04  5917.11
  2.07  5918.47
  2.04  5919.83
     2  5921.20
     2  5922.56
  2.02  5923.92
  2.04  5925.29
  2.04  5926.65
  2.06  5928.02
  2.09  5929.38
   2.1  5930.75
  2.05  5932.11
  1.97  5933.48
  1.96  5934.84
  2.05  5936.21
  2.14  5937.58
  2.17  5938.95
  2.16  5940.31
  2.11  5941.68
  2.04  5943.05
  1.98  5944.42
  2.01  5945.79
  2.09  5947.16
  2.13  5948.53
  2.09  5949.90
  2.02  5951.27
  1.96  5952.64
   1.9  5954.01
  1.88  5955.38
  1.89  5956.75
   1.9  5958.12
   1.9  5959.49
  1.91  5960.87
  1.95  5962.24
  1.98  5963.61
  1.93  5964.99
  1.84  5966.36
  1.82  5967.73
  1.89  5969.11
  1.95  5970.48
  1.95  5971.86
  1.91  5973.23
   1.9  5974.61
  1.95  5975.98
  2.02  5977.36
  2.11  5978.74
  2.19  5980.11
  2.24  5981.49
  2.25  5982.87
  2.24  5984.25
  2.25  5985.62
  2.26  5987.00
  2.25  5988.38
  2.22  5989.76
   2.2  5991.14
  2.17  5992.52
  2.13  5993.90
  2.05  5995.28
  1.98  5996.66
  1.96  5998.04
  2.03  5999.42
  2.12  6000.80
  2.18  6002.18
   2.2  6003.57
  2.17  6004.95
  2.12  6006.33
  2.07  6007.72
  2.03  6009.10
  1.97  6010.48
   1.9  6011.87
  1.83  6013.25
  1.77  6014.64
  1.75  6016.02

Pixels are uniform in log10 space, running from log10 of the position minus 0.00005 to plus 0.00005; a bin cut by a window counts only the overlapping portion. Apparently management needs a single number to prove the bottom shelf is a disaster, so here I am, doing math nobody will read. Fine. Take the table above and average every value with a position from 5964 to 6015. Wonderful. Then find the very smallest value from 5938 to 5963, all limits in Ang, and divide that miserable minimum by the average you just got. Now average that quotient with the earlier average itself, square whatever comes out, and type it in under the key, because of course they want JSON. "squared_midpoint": 2.21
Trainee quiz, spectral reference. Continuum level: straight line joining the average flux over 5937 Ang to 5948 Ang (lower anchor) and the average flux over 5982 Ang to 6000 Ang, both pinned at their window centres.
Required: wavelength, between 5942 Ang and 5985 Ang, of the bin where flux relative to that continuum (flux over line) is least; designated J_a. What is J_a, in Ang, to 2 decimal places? 5967.73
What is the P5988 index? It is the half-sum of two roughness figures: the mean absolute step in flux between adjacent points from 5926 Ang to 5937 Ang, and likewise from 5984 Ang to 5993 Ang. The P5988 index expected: 0.030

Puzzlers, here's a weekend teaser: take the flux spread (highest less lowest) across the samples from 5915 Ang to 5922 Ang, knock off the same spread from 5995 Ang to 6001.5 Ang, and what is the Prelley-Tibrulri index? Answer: -0.030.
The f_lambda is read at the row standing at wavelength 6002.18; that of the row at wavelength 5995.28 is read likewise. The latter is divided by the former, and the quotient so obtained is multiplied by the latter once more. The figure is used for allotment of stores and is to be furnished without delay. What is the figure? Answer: 1.93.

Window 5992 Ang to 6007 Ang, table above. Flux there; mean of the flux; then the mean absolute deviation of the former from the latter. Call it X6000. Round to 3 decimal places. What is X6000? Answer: 0.070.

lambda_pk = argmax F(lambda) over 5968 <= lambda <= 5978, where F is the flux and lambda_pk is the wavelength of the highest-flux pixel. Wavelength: 5977.36 Ang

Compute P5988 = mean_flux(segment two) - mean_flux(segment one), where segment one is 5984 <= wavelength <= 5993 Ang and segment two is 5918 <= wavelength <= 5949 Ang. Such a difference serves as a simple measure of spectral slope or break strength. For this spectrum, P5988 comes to -0.17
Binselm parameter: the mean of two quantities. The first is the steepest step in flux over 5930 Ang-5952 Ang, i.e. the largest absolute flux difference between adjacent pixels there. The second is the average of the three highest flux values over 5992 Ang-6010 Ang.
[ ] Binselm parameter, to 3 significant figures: 1.14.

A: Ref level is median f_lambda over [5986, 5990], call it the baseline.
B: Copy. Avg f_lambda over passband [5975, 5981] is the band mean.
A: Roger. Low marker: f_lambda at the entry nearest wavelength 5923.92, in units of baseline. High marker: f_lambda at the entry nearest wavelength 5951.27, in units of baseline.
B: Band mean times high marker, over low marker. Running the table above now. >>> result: 2.07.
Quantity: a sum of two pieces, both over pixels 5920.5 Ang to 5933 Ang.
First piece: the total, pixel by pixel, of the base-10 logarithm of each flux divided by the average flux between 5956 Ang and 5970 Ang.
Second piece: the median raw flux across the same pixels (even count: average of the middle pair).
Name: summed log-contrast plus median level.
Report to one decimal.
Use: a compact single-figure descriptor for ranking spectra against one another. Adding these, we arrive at 2.3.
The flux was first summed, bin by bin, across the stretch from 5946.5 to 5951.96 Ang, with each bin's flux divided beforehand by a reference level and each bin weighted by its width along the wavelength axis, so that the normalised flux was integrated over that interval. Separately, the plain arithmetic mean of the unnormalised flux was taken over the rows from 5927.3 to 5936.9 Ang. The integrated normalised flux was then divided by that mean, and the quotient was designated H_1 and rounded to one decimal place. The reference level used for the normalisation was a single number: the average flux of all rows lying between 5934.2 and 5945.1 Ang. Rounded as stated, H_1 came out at 2.7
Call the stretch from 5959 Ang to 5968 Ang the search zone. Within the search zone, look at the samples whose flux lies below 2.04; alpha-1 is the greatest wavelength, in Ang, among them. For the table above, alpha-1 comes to 5967.73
